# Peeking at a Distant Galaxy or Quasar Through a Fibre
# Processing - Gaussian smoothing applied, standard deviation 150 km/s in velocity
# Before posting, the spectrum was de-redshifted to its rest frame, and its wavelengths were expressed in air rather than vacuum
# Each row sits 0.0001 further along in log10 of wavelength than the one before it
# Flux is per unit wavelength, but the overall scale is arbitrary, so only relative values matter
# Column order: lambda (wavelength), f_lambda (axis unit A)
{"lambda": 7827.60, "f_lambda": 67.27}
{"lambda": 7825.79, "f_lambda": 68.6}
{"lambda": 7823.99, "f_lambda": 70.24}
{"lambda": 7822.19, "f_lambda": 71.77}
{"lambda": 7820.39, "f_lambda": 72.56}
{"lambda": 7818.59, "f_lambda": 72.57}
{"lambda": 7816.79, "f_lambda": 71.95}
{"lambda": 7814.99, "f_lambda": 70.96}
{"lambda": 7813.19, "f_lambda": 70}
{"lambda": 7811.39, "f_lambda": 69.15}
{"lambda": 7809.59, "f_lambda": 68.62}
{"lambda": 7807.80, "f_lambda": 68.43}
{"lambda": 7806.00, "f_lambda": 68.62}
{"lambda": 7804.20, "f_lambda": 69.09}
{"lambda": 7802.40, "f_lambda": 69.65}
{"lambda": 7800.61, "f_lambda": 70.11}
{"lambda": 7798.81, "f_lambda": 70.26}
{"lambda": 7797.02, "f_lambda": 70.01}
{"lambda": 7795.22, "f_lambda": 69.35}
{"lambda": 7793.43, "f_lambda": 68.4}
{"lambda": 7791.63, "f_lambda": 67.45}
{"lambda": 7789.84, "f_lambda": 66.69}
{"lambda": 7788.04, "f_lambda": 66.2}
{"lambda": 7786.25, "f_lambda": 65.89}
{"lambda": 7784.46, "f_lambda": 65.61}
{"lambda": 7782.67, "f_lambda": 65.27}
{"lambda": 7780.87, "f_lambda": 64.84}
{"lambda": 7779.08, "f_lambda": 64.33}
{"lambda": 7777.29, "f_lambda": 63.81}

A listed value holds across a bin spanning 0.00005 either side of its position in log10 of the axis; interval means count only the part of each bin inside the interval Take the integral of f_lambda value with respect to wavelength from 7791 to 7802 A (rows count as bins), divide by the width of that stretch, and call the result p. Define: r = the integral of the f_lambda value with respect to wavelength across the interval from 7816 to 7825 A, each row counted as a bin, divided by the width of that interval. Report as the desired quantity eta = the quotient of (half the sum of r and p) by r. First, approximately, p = 69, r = 72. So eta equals 0.98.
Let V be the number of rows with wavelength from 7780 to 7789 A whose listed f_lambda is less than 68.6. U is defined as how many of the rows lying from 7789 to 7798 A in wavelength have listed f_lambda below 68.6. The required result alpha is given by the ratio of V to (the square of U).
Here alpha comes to 0.6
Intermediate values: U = 3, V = 5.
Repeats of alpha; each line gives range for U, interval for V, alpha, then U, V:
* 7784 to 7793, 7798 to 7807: 0.0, 5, 0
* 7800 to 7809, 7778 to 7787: 5.0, 1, 5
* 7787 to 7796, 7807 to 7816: 0.1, 4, 1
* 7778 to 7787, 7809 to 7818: 0.0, 5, 0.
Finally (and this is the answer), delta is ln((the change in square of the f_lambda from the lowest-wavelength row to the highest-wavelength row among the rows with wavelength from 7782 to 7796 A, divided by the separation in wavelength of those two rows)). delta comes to 3.8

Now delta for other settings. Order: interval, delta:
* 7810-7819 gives 4.2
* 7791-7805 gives 2.9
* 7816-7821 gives 3.2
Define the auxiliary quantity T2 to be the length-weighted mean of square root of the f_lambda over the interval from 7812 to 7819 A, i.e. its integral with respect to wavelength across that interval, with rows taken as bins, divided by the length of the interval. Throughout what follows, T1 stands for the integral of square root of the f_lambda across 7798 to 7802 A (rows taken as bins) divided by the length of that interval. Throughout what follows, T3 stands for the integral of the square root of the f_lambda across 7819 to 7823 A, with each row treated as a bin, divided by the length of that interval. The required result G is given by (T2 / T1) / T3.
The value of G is 0.1184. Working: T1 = 8.38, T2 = 8.43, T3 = 8.50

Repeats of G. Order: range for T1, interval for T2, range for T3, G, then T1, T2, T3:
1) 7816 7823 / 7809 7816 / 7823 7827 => 0.1181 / 8.50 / 8.35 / 8.32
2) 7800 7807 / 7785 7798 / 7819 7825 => 0.1168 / 8.32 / 8.23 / 8.47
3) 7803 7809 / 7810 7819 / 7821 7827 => 0.1211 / 8.29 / 8.41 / 8.37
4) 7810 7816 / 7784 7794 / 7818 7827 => 0.1160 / 8.36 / 8.16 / 8.42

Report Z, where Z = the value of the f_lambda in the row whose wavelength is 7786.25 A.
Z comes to 65.89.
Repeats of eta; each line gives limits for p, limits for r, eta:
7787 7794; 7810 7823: 0.97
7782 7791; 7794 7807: 0.97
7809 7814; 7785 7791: 1.02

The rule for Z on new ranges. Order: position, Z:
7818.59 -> 72.57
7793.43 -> 68.4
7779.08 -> 64.33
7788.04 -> 66.2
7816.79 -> 71.95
